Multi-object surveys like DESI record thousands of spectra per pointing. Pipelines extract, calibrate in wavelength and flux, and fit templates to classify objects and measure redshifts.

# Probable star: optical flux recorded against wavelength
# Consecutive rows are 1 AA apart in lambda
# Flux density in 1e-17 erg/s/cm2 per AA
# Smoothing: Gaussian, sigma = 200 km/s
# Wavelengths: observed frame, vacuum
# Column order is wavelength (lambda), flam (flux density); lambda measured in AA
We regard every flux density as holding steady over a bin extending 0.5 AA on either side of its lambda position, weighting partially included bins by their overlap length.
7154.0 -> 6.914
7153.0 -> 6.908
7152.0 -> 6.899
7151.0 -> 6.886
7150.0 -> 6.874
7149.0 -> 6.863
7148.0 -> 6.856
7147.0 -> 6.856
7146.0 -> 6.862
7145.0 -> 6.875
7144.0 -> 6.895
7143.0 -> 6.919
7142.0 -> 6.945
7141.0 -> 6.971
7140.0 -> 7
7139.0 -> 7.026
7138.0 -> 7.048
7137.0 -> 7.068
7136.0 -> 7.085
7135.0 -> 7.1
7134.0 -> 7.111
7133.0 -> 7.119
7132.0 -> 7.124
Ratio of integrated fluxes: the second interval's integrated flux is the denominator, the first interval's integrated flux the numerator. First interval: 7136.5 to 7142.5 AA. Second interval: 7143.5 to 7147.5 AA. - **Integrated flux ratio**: 1.53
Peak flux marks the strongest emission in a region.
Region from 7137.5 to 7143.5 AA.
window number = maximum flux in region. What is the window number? 7.048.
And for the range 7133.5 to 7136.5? 7.111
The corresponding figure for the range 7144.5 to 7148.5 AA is 6.875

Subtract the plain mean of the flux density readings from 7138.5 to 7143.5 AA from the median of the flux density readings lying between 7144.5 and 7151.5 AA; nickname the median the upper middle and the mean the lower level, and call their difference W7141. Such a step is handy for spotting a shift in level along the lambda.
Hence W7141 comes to -0.11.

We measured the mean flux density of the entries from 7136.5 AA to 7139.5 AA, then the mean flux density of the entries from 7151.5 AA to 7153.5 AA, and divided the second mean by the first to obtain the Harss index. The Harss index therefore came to 0.980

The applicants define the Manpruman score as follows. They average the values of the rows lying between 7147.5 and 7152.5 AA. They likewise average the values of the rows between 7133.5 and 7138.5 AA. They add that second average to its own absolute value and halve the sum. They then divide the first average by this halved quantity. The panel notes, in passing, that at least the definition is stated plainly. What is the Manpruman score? 0.971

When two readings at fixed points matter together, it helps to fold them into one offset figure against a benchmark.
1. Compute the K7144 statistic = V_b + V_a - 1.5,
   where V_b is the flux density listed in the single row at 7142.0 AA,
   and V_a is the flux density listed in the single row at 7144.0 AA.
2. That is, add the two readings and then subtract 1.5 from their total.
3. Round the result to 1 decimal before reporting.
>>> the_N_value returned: 12.3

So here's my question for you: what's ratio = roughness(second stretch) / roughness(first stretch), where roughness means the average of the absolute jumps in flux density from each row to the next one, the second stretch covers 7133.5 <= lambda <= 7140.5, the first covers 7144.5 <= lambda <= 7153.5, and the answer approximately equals 2.08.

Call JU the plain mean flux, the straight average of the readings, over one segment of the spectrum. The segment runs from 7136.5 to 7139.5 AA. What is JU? 7.05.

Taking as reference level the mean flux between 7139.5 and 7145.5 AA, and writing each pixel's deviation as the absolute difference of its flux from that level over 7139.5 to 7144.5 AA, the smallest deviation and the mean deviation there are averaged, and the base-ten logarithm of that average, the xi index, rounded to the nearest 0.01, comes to -1.65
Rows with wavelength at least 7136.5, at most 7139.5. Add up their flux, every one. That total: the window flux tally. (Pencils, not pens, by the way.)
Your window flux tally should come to 21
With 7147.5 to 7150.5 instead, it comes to 21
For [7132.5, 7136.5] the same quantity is 28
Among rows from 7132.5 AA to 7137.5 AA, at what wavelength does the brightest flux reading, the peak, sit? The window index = 7133.0 AA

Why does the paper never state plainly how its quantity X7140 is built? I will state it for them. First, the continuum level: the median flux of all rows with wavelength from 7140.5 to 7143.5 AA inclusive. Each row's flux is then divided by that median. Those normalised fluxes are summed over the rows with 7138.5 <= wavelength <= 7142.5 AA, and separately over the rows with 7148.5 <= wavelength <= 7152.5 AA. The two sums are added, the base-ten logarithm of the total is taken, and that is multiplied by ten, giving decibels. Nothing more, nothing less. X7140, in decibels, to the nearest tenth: 9.0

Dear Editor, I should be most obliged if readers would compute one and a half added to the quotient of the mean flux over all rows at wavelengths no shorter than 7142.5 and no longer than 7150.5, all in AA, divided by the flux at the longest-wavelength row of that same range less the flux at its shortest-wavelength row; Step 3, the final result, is -151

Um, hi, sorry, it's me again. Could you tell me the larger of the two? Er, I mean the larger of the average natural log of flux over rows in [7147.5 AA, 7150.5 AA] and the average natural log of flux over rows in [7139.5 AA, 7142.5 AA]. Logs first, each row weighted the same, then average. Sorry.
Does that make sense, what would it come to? 1.94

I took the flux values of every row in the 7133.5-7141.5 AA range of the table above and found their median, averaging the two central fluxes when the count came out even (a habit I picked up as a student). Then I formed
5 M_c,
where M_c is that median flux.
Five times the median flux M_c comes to 35.3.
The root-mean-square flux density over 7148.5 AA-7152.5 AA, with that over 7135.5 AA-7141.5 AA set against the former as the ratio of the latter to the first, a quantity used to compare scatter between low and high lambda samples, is 1.02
